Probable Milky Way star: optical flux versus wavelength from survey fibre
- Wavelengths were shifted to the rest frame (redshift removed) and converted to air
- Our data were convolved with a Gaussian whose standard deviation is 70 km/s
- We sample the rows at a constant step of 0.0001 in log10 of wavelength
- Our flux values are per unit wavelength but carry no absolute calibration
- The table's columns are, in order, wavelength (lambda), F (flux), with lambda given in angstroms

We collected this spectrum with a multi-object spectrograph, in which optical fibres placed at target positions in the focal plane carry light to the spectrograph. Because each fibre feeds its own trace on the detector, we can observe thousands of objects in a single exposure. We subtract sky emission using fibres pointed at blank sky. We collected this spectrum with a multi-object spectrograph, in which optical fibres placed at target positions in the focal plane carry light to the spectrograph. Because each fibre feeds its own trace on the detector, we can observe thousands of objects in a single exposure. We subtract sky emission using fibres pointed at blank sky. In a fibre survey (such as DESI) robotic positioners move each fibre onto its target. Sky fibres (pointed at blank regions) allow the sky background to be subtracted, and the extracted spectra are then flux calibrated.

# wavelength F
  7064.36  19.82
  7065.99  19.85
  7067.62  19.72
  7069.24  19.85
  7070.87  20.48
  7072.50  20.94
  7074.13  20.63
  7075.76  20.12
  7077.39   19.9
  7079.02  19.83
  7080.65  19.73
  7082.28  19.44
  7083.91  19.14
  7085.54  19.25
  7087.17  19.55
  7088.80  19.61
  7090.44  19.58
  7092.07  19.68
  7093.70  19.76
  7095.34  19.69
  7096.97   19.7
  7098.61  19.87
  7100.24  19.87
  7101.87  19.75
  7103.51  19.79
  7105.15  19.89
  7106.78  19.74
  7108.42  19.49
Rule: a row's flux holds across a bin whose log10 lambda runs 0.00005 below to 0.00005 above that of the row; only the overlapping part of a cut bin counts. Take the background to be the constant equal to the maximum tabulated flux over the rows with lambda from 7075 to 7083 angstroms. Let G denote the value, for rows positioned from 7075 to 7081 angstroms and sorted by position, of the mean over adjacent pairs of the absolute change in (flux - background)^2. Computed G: 0.05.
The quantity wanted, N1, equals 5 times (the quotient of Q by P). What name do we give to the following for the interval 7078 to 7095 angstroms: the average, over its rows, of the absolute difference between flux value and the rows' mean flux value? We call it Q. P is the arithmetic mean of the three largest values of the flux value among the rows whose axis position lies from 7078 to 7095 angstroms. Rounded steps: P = 19.77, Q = 0.17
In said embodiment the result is 0.04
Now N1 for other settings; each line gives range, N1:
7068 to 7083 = 0.09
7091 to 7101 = 0.02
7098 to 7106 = 0.01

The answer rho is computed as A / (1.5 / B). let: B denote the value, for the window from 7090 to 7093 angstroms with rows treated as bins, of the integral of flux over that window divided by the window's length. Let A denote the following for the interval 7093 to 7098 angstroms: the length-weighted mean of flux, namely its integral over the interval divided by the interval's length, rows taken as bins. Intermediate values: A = 19.7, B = 19.7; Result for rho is 258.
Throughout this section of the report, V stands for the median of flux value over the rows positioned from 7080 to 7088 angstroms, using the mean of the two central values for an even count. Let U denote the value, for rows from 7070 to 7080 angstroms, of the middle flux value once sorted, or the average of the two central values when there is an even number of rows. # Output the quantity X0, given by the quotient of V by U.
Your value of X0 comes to 0.96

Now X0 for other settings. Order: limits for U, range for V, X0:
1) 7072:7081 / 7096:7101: 0.99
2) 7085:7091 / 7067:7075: 1.05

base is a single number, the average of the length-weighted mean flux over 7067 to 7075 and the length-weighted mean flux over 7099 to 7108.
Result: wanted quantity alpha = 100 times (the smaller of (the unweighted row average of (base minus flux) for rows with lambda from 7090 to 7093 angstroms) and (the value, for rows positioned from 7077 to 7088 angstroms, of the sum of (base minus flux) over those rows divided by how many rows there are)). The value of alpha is 44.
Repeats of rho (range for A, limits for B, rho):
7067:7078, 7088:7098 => 265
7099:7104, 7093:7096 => 260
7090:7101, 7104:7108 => 260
